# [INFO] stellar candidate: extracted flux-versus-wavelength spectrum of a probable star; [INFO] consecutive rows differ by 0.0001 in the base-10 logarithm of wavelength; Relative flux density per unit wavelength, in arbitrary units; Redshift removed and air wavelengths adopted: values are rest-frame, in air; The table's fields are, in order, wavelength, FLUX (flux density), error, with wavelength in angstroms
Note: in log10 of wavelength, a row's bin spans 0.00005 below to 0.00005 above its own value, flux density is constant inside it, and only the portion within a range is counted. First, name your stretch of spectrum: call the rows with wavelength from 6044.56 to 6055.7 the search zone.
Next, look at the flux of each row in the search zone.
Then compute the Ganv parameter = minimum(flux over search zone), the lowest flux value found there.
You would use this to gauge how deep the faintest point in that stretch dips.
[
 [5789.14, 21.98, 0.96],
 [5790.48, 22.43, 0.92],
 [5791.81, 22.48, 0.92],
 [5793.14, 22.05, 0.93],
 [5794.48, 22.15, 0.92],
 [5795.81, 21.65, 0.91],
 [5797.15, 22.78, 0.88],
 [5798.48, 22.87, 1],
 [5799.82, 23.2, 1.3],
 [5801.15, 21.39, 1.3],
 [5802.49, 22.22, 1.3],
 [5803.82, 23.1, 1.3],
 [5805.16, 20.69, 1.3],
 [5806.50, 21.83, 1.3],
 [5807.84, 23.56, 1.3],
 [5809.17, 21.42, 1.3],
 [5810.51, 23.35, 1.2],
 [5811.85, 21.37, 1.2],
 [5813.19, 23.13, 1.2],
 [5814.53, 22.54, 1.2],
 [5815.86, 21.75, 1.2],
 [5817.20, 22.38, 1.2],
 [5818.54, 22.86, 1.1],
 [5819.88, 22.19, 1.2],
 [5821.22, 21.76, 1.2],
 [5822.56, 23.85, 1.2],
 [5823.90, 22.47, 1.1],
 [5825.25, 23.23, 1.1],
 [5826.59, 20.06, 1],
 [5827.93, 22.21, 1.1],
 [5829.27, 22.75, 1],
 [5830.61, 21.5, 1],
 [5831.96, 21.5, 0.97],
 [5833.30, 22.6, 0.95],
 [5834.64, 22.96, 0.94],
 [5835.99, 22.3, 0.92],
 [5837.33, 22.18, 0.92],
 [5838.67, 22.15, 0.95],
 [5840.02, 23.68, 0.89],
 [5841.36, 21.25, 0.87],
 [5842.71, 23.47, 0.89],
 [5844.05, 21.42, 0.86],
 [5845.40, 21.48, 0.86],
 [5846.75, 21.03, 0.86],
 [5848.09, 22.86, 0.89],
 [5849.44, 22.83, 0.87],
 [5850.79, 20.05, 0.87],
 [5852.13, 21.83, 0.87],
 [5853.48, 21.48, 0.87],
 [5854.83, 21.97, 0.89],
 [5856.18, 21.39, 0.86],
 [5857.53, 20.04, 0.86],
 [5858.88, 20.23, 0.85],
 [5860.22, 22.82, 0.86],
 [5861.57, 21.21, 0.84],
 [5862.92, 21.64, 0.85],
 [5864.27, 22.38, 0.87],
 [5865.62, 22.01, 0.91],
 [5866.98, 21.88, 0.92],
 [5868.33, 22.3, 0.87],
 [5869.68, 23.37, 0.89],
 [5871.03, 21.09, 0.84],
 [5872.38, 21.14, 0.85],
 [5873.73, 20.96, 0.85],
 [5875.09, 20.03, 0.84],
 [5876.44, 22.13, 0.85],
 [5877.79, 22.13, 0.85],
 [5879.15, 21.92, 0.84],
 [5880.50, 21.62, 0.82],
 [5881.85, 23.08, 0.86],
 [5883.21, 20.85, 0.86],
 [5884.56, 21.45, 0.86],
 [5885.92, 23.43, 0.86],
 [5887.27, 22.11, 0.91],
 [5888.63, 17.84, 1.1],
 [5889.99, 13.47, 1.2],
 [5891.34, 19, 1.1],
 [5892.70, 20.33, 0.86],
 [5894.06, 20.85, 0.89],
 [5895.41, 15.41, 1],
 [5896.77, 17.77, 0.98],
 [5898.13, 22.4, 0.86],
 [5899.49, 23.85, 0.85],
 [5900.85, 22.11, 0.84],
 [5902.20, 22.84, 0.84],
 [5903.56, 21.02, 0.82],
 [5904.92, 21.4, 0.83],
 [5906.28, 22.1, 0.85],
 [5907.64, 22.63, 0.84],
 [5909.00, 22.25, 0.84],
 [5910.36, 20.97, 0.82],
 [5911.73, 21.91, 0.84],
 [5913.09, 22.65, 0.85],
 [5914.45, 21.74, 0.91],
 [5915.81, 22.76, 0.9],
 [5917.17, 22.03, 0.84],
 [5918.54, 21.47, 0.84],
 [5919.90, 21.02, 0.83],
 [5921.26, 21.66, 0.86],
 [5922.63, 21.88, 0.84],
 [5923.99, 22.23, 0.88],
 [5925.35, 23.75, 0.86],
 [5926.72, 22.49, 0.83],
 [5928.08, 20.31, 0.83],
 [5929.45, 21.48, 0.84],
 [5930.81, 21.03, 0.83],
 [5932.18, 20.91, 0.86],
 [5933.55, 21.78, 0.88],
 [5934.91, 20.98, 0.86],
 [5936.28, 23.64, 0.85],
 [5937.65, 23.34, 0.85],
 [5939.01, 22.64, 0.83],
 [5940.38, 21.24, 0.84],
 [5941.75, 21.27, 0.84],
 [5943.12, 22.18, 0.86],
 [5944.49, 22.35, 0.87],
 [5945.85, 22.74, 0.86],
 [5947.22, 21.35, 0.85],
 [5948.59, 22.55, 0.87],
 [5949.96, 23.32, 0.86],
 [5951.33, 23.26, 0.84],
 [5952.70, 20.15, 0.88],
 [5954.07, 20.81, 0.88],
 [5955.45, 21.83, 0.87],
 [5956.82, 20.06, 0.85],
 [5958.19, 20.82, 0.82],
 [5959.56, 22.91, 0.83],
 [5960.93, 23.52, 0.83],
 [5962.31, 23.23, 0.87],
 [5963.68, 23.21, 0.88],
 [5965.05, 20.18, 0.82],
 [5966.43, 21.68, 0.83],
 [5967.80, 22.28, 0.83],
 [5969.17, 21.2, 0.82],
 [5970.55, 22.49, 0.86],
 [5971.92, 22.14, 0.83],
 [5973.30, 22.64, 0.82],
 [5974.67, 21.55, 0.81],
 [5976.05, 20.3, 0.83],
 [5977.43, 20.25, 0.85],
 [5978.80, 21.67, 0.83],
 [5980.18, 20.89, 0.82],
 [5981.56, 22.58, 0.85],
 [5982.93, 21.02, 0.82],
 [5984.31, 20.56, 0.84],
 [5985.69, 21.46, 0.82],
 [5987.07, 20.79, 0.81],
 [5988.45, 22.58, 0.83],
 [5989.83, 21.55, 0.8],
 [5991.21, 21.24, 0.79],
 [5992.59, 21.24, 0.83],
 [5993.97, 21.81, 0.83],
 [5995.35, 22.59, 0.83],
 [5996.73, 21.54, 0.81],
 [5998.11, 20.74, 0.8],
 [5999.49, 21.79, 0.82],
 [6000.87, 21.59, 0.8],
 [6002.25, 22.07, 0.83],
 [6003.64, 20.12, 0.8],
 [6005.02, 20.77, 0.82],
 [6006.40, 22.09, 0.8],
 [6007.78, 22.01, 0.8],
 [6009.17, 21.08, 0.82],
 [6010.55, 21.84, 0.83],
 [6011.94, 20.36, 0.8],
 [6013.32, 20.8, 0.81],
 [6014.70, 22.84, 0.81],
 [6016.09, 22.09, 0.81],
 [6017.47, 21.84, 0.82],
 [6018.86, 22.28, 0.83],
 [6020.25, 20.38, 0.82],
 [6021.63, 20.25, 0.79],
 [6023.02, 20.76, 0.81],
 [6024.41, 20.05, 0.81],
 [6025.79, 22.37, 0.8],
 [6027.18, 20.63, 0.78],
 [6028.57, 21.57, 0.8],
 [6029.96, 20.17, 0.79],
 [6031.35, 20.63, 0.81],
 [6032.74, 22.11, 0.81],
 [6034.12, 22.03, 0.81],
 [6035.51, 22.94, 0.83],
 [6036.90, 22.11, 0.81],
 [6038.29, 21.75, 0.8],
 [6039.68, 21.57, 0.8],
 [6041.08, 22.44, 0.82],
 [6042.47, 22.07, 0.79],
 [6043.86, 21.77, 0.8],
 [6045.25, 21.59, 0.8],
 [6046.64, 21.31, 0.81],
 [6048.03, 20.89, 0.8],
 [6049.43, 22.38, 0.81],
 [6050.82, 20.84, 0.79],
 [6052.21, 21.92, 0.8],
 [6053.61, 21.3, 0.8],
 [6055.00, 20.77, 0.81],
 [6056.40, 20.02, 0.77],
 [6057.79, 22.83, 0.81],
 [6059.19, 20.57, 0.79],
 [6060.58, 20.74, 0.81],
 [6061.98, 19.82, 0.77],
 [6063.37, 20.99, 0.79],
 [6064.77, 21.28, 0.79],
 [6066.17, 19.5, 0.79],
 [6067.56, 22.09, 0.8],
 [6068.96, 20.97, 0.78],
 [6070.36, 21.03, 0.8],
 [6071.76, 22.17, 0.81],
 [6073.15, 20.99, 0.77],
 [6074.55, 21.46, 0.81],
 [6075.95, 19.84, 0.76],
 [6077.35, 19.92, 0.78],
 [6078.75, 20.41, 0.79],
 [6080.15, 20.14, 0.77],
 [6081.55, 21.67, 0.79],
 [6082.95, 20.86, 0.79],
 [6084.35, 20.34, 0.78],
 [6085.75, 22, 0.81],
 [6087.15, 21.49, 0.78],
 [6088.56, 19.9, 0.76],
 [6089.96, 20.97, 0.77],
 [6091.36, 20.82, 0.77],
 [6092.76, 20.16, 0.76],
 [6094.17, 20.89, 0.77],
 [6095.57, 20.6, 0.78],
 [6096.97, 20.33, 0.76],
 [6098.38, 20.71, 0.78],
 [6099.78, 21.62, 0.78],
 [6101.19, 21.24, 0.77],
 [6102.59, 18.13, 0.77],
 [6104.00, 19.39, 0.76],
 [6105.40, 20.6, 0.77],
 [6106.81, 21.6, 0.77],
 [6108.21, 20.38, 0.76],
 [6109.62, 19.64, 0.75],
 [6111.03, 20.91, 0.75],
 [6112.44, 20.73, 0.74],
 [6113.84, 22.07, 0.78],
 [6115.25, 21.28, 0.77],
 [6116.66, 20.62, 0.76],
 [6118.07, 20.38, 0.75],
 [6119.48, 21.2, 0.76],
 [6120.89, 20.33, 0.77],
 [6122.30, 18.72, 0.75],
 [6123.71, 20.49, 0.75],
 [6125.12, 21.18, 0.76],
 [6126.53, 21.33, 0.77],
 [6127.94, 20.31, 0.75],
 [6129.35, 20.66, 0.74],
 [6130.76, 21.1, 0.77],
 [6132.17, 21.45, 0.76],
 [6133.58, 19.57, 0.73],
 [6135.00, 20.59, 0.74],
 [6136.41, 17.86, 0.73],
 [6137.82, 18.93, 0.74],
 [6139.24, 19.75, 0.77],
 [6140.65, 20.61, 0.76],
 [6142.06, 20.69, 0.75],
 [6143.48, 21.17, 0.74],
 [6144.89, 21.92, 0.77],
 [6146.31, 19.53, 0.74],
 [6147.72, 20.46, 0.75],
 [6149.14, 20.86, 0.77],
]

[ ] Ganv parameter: 20.77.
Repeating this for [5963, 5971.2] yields 20.18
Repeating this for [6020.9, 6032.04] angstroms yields 20.05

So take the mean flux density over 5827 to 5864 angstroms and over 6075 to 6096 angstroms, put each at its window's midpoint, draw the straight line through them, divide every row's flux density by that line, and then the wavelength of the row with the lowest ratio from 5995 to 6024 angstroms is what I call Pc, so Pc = 6003.64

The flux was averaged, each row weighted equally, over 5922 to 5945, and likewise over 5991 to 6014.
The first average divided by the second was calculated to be 1.03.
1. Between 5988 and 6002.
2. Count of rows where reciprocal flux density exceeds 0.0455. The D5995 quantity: 8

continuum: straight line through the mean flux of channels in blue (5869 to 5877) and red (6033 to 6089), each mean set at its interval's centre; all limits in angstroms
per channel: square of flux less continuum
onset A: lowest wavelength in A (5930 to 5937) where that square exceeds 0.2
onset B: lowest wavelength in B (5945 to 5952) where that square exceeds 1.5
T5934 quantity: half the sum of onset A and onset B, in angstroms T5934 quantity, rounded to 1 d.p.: 5939.0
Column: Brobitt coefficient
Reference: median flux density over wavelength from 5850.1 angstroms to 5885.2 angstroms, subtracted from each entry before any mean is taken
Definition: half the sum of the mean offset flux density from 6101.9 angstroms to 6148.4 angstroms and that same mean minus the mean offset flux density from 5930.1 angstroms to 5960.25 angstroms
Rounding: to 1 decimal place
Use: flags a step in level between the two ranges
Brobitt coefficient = -1.3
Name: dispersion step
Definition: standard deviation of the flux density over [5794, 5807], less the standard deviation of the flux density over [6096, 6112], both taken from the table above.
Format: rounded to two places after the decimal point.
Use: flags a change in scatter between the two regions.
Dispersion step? -0.22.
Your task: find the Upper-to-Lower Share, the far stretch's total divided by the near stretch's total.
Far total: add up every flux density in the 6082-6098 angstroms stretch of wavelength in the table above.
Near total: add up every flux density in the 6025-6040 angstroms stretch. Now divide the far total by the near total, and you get 0.96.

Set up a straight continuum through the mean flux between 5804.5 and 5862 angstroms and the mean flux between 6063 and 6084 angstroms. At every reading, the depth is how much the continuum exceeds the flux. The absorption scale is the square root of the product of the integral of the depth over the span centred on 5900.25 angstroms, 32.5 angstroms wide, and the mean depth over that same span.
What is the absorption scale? 4.5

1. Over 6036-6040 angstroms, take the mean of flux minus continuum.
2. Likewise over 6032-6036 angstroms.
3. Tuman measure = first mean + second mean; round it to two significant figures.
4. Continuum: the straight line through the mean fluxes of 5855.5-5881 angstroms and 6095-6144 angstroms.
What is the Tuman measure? 2.5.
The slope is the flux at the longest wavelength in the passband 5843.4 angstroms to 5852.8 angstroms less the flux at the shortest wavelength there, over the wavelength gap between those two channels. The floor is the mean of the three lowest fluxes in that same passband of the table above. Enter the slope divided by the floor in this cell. 0.002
